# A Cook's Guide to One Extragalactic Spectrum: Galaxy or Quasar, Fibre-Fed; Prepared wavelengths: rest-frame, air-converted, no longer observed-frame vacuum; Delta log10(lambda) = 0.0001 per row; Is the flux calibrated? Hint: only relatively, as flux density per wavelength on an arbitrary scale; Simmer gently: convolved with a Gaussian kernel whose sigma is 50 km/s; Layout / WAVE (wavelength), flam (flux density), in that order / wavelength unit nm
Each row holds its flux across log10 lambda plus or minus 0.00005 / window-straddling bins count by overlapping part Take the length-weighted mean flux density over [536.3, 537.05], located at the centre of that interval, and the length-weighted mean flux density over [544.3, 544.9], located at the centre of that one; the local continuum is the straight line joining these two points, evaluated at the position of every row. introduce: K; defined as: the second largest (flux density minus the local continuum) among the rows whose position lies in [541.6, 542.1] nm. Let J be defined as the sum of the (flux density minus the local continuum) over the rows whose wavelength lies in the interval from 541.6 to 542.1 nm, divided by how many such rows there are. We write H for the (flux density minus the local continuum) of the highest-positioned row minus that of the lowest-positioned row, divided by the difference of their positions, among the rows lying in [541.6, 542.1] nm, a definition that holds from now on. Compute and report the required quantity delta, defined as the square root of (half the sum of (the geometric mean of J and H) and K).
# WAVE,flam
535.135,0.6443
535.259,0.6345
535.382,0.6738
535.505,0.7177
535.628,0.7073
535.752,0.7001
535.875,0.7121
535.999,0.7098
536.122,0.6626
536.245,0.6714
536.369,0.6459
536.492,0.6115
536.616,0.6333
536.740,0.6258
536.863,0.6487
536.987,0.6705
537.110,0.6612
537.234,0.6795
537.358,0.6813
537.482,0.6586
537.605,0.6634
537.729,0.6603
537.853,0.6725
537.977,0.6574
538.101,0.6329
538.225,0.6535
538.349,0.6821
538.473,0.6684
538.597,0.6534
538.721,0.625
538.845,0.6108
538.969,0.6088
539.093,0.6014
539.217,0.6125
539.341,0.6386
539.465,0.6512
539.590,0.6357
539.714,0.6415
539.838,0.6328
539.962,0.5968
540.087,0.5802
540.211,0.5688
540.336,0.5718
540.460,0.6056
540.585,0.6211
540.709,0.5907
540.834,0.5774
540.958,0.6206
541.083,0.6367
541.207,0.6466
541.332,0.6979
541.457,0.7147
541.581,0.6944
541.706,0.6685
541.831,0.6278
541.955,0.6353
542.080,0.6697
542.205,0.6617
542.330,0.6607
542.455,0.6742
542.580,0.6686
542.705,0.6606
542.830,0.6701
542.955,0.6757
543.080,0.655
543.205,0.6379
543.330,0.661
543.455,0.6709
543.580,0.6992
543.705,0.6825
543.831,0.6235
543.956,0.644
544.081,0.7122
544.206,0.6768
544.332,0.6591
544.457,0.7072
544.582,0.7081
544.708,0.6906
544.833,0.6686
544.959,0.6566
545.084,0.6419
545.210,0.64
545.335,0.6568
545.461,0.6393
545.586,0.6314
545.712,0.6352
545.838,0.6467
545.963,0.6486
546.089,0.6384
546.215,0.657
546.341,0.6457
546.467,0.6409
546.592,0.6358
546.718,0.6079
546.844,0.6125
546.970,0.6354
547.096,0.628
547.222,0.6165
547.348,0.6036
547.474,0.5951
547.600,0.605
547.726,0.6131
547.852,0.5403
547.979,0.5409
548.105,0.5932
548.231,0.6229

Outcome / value 0.05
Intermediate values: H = 0.00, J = -0.021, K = -0.003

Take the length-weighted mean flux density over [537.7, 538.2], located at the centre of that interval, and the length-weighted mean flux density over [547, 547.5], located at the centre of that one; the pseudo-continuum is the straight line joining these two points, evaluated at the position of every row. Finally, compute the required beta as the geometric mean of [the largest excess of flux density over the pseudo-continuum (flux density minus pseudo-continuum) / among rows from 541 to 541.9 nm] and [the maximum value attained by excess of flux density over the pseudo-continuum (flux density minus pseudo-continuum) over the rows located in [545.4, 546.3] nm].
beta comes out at 0.05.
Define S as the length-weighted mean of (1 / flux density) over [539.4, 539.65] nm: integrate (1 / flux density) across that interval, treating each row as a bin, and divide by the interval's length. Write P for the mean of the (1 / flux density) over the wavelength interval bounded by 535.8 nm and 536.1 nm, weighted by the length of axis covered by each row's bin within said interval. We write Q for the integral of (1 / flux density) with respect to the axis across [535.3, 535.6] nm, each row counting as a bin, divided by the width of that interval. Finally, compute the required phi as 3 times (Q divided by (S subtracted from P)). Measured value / -34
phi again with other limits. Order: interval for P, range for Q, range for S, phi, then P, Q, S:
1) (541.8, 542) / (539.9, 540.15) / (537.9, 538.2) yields 111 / 1.59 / 1.70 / 1.54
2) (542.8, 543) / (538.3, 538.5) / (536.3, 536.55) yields -43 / 1.49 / 1.48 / 1.59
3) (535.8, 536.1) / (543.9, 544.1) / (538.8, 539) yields -21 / 1.42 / 1.49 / 1.64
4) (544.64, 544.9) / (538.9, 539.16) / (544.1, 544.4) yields -343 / 1.47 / 1.65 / 1.48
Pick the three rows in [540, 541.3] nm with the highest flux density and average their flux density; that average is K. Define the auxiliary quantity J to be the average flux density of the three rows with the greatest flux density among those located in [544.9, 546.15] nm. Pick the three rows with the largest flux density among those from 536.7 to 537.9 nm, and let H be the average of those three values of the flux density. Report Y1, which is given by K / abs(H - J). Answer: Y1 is 27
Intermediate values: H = 0.678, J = 0.654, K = 0.635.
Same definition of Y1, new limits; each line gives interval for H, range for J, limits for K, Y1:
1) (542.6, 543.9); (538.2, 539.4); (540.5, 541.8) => 39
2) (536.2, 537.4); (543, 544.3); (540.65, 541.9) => 34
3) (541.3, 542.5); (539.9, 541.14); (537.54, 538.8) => 9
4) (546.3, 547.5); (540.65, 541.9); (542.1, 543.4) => 11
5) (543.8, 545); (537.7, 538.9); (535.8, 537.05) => 20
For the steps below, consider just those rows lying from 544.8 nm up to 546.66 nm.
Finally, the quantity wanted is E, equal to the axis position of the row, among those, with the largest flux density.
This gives 544.833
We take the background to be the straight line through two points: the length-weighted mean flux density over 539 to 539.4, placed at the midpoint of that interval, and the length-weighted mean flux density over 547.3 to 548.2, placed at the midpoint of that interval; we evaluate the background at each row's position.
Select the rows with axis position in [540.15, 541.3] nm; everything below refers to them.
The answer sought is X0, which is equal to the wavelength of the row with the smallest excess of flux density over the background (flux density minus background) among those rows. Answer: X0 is 540.211 nm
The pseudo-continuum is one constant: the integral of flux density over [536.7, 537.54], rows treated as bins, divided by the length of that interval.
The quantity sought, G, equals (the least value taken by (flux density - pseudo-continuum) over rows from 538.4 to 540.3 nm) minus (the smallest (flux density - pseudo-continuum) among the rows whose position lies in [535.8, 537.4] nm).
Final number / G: -0.04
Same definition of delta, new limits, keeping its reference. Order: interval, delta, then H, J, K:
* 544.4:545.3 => 0.17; -0.10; -0.016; 0.020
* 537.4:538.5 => 0.13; 0.00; 0.013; 0.026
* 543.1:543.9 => 0.11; -0.03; -0.019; 0.000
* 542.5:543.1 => 0.08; -0.03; -0.011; -0.007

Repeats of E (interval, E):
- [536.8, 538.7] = 538.349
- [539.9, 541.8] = 541.457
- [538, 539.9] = 538.349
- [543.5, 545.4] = 544.081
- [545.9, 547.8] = 546.215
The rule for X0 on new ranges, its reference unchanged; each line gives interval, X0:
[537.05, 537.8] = 537.482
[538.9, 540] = 539.962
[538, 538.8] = 538.721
